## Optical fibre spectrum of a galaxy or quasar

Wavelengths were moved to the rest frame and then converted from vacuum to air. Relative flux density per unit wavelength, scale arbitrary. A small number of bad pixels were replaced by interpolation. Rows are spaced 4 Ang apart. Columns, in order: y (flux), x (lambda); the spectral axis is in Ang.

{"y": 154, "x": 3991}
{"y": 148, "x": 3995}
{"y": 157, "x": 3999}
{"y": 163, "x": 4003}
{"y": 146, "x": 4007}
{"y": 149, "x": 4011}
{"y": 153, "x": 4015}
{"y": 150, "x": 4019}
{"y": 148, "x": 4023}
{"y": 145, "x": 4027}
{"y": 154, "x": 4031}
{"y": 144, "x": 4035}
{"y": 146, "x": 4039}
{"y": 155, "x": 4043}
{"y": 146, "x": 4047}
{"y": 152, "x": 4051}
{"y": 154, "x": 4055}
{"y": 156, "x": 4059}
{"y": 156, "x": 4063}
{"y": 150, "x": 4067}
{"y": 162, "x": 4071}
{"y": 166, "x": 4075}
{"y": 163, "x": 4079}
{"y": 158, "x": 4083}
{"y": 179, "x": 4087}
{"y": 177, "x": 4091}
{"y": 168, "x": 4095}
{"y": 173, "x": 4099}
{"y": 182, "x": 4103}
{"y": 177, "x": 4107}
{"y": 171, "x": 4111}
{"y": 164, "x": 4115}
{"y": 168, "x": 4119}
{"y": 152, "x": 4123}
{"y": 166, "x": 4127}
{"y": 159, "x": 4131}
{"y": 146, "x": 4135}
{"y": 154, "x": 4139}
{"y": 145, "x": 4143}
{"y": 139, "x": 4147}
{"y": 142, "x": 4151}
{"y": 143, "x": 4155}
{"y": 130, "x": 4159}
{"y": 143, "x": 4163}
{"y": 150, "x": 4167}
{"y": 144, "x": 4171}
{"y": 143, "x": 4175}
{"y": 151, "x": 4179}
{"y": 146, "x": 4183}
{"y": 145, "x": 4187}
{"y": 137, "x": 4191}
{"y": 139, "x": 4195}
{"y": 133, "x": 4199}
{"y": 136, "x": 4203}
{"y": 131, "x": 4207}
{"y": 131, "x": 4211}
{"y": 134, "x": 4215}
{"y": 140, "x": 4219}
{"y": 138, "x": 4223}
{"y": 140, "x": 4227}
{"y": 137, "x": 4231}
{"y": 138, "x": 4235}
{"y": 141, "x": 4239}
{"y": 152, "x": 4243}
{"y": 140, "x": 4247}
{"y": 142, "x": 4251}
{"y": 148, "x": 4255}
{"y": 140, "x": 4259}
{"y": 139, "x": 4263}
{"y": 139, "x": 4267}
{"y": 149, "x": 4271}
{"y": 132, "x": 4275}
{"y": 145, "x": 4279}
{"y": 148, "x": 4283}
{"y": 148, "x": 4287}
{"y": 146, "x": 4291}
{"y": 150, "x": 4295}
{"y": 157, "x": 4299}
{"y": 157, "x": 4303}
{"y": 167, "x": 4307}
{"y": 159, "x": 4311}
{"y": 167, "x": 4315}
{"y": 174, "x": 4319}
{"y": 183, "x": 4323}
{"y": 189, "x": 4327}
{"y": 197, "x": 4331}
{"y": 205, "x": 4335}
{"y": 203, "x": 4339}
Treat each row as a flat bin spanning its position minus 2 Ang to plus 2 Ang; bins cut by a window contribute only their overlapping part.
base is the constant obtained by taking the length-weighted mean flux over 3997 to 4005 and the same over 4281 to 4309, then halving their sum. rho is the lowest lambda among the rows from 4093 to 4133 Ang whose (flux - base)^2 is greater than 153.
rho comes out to 4099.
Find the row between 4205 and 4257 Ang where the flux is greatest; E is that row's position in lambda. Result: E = 4243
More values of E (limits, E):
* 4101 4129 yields 4103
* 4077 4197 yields 4103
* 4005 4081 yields 4075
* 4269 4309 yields 4307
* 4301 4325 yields 4323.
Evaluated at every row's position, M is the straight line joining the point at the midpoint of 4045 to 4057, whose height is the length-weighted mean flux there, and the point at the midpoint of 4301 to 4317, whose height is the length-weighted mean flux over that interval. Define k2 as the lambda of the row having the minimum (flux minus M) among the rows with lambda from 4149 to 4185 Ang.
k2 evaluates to 4159 Ang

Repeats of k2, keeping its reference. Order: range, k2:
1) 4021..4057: 4035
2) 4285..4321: 4291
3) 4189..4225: 4211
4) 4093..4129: 4123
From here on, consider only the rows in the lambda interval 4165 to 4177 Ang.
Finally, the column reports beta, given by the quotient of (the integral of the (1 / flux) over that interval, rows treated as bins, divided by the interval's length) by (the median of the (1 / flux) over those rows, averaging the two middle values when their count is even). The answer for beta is 0.99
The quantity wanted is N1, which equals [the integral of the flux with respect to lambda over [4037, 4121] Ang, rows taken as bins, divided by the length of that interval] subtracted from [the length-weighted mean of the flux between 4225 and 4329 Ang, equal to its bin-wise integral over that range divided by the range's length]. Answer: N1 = -12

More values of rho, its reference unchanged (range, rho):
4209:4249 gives 4211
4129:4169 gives 4147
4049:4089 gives 4087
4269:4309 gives 4275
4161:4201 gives 4163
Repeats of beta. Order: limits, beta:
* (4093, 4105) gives 0.99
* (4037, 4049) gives 0.98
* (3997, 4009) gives 1.01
